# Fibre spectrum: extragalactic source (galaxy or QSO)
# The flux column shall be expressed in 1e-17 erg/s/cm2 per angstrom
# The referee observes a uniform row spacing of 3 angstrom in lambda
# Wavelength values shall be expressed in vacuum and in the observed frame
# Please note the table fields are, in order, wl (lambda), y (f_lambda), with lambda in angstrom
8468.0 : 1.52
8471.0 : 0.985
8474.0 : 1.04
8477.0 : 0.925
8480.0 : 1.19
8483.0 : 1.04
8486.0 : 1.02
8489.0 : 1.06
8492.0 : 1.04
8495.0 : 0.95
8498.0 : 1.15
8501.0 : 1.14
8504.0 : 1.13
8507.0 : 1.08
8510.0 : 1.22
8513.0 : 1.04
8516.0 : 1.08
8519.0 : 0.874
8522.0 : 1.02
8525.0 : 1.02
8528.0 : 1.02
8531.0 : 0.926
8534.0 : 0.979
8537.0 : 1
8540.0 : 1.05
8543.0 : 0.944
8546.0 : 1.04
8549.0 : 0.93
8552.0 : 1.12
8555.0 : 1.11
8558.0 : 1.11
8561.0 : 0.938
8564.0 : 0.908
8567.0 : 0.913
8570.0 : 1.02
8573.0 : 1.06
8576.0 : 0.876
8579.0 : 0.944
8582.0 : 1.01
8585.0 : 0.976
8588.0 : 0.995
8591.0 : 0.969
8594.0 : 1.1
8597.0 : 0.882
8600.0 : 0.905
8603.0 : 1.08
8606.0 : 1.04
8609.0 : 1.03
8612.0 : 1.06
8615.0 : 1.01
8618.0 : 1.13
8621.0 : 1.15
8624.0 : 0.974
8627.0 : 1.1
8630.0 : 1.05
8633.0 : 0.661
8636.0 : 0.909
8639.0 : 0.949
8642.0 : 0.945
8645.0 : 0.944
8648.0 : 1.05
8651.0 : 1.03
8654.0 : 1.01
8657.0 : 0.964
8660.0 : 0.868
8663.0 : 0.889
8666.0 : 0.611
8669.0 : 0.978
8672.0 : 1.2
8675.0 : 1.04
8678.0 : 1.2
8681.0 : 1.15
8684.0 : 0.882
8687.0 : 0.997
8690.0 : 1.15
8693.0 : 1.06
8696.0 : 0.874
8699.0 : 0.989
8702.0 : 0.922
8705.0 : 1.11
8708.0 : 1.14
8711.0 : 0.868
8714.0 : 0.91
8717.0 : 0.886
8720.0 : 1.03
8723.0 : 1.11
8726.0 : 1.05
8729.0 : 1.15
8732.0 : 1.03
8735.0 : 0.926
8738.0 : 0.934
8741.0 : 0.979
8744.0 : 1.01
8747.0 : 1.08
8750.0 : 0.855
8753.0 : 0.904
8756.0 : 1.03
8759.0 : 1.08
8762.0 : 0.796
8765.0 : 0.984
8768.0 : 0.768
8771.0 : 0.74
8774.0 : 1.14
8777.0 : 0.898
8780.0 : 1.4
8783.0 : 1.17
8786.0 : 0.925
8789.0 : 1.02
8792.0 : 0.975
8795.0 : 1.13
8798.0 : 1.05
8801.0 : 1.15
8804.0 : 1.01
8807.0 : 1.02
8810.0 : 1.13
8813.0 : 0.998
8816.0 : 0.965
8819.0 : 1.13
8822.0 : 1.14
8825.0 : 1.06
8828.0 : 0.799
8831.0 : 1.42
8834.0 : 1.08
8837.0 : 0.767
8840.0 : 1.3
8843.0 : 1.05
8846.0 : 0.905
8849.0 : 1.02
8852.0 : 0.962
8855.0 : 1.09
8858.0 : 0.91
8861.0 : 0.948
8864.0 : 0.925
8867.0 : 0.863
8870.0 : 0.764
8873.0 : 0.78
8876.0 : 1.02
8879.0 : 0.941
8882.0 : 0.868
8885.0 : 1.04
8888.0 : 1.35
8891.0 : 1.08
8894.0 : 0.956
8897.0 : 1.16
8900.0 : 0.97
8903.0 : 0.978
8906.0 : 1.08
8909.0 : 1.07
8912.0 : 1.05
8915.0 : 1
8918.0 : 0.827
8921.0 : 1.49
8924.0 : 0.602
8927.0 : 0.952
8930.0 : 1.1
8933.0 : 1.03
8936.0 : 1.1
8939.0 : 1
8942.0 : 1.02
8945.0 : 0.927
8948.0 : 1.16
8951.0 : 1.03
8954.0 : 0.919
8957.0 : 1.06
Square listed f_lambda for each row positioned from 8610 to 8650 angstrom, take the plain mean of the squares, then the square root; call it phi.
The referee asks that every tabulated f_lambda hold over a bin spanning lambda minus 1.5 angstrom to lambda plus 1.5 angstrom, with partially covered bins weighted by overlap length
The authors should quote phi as 1.00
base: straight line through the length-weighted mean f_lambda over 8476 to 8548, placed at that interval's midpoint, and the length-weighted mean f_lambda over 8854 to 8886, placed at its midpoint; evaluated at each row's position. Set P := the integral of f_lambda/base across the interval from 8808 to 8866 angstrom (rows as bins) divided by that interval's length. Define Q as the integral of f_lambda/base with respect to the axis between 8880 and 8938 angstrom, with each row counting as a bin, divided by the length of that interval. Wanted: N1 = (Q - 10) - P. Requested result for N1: -9.96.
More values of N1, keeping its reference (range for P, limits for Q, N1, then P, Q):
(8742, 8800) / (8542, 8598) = -10.08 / 1.050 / 0.97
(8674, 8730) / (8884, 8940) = -9.90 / 1.052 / 1.16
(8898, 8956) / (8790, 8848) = -10.00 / 1.132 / 1.13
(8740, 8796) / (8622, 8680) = -10.06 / 1.042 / 0.98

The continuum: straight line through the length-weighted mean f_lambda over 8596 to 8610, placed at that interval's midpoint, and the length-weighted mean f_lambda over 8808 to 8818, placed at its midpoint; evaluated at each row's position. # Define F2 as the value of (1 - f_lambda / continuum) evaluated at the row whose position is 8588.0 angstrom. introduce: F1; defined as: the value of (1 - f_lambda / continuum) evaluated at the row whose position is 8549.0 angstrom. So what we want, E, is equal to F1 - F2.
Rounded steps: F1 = 0.05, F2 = -0.01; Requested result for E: 0.06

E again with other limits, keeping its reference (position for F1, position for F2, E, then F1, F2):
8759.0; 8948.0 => 0.03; -0.06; -0.09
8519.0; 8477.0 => 0.06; 0.10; 0.04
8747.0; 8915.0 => -0.11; -0.06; 0.05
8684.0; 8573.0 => 0.20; 0.12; -0.08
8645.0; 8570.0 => 0.09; 0.05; -0.04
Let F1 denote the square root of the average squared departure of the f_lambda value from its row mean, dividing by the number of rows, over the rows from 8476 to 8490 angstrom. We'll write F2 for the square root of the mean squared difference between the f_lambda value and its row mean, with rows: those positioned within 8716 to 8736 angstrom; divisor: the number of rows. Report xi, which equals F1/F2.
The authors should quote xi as 0.98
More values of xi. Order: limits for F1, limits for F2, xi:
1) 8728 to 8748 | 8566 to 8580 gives 1.09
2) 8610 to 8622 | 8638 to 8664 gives 0.97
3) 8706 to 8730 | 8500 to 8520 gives 1.08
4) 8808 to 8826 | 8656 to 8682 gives 0.39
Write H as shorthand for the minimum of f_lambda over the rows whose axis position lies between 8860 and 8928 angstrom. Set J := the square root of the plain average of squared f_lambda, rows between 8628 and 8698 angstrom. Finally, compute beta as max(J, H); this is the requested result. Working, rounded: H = 0.602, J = 0.98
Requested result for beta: 0.985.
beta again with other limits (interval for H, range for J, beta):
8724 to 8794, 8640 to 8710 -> 1.009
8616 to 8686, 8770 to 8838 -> 1.061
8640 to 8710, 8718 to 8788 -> 1.010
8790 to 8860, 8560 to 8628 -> 1.006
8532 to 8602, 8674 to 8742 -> 1.022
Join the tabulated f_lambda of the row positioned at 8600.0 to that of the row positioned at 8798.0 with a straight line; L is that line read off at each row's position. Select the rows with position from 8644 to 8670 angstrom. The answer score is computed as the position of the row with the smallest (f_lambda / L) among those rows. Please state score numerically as 8666.0 angstrom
